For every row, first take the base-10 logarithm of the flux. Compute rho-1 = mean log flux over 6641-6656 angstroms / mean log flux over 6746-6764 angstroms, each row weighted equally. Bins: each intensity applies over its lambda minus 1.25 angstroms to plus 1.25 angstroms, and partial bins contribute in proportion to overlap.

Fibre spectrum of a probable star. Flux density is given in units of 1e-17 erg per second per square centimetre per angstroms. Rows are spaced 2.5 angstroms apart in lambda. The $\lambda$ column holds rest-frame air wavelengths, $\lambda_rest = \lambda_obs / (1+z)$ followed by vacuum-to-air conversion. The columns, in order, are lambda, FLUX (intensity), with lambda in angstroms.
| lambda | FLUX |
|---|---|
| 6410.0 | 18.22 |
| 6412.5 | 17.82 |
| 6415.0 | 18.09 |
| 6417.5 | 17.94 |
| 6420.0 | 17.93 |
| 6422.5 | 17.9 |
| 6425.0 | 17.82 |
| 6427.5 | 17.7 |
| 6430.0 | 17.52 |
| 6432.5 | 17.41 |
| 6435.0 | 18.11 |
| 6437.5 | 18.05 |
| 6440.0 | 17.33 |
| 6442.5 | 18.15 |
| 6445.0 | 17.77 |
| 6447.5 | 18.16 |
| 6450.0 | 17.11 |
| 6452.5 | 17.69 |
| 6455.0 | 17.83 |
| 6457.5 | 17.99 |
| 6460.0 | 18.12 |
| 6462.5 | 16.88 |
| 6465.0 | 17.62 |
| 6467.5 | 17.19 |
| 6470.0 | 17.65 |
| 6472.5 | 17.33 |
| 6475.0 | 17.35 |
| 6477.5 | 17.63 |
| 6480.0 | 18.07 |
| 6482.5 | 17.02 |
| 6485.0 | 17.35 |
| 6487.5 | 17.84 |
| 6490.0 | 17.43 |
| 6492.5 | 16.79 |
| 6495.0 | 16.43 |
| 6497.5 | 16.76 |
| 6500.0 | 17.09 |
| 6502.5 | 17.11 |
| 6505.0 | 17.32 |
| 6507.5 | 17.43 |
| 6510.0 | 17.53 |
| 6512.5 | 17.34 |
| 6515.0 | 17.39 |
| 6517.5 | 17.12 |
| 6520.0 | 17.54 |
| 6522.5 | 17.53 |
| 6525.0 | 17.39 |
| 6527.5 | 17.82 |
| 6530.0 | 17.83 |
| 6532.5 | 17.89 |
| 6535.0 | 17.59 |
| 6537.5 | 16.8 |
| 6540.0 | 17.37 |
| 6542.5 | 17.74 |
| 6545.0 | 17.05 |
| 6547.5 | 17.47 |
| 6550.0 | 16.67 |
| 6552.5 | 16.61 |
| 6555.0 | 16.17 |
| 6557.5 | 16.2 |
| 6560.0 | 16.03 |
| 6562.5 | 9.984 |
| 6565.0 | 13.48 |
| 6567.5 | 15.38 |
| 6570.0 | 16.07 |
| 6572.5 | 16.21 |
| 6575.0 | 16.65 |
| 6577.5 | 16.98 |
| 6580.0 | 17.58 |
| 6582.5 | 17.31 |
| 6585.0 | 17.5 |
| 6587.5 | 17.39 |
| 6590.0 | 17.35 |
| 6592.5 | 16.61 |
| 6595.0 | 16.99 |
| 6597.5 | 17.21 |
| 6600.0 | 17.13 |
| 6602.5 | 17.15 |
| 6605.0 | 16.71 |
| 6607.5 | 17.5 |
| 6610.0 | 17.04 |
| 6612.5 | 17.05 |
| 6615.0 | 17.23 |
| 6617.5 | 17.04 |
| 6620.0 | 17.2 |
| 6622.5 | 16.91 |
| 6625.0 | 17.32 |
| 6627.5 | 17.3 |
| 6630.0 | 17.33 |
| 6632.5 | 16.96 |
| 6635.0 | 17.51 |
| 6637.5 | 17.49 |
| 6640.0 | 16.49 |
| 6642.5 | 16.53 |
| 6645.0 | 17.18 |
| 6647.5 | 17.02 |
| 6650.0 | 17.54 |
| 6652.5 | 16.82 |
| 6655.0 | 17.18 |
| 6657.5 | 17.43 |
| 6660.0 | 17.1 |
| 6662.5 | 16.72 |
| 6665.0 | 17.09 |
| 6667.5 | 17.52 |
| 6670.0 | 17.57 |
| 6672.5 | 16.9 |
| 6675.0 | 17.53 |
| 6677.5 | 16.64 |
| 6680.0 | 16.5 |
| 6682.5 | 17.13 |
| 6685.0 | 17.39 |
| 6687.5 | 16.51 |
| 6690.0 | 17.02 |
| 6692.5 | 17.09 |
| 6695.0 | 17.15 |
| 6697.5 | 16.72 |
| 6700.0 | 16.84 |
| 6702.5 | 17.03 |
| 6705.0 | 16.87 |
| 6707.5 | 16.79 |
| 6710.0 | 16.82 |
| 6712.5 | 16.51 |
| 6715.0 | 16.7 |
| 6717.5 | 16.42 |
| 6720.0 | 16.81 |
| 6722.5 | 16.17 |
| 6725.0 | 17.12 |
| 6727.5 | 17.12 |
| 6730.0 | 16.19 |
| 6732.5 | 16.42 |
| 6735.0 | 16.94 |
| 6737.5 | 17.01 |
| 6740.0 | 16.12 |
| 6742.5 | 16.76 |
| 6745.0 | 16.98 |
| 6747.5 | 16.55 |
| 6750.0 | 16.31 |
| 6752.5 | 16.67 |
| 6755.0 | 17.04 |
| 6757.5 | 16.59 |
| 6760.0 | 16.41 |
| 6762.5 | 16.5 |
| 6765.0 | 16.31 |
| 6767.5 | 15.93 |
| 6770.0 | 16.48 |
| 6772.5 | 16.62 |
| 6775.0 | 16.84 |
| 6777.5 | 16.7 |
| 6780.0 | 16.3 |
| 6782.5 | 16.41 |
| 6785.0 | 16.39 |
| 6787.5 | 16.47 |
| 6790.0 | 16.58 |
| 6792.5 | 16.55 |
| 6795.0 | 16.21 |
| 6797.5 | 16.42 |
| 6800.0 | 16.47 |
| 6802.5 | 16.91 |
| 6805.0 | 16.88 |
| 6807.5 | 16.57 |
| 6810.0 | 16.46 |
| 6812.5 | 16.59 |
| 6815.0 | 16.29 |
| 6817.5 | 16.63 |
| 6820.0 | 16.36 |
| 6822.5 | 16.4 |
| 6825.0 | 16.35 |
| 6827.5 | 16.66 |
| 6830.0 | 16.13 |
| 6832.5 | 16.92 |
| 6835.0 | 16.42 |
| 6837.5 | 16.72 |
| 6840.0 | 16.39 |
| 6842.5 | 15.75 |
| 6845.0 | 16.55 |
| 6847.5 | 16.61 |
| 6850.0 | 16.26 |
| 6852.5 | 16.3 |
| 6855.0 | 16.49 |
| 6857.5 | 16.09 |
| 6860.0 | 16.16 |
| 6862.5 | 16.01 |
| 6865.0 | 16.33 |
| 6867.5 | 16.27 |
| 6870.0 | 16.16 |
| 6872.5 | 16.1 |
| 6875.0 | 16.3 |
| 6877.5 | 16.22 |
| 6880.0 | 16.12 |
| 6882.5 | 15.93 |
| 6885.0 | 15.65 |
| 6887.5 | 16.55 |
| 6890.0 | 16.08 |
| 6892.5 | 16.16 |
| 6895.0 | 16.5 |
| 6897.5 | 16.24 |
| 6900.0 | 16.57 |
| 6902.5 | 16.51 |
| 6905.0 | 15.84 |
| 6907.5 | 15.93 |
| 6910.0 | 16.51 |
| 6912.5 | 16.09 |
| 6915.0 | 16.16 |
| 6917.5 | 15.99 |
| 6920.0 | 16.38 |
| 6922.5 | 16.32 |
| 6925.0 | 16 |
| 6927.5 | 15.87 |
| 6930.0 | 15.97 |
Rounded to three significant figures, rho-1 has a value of 1.01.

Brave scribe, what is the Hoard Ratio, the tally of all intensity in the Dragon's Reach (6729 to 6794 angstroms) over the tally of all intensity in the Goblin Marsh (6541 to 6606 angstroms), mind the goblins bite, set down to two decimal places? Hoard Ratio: 1.01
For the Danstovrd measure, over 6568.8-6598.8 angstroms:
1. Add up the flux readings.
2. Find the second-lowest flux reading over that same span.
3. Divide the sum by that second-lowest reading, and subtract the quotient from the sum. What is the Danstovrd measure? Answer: 191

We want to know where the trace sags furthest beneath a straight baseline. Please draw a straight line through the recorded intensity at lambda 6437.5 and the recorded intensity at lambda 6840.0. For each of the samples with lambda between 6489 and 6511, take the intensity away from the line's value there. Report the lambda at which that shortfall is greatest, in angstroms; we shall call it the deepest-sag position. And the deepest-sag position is 6495.0 angstroms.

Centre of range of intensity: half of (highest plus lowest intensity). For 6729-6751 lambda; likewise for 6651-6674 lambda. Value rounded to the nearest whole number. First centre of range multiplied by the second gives 284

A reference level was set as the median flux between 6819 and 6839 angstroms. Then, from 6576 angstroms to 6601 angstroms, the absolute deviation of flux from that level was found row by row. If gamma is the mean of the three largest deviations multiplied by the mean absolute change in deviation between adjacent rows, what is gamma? 0.32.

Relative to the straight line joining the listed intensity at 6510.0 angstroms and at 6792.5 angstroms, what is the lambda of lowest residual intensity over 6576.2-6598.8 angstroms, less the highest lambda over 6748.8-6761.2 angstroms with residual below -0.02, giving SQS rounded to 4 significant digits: -167.5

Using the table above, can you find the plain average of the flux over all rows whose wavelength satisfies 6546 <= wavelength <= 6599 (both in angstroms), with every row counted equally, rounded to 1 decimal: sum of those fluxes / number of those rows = 16.3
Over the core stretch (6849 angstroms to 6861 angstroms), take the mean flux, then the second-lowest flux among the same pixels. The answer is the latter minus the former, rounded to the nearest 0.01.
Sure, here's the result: -0.10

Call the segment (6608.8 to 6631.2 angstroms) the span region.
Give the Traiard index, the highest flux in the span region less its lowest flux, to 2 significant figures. 0.42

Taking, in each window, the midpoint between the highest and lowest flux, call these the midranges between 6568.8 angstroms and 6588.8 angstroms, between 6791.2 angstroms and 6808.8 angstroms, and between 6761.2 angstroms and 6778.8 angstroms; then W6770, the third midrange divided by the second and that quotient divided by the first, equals 0.059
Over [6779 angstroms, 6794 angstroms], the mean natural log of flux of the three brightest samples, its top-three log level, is 2.81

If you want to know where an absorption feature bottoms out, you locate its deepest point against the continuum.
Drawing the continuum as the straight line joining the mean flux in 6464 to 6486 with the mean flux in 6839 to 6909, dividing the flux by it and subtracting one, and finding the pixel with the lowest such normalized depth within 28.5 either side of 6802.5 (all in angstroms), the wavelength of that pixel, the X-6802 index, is 6795.0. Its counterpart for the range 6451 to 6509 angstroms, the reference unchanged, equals 6495.0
